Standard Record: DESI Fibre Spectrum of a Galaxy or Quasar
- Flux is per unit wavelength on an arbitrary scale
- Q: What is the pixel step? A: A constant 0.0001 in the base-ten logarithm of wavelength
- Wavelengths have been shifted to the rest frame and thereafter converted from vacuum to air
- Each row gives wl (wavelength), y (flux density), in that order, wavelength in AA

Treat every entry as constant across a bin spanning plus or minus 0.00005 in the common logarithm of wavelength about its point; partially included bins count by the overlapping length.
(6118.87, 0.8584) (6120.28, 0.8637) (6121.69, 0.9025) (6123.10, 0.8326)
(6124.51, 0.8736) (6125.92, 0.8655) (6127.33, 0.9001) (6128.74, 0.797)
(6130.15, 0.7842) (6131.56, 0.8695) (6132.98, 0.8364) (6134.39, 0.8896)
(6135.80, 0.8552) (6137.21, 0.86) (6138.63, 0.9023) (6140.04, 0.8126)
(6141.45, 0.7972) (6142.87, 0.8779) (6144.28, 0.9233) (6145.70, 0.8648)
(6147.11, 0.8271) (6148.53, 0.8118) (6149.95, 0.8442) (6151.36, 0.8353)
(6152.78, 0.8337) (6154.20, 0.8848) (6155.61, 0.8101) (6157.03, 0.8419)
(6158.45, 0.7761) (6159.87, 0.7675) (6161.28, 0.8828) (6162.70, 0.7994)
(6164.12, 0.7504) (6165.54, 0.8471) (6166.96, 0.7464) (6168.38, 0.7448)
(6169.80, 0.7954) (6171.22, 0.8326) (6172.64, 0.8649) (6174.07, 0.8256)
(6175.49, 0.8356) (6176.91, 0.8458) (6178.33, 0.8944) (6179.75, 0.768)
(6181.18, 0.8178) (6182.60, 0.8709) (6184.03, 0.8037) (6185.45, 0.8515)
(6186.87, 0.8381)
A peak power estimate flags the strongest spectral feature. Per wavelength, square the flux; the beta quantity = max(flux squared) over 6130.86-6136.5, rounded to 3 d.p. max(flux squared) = 0.791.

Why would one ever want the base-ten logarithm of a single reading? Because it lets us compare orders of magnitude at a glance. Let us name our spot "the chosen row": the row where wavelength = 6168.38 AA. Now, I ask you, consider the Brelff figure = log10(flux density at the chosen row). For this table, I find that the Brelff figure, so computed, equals -0.13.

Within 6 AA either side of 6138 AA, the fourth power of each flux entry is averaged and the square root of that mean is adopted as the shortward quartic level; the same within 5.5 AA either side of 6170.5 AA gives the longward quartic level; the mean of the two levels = 0.698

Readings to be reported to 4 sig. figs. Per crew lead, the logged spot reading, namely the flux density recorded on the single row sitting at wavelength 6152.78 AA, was 0.8337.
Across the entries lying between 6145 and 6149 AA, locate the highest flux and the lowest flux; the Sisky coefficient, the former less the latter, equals 0.053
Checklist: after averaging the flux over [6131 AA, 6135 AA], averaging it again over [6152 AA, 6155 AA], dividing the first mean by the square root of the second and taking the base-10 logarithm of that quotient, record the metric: -0.030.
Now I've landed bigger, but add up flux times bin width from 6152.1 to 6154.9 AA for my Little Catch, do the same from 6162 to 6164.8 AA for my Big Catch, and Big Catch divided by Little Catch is 0.90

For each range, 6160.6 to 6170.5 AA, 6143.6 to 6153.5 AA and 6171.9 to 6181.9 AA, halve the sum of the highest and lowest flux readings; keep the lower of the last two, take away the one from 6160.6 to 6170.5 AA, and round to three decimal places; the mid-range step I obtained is 0.017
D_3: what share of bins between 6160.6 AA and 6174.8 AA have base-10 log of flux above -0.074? 0.30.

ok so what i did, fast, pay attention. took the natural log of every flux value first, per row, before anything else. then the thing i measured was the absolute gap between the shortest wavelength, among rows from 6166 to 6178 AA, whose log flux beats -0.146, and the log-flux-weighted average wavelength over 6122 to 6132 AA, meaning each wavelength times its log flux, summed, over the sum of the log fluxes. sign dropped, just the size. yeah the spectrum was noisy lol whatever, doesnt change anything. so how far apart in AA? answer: 45.1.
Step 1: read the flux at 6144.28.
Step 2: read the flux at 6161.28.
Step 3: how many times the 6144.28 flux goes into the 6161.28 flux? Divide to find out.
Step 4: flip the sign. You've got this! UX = -0.96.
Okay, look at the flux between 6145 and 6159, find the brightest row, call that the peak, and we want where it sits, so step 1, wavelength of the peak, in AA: 6154.20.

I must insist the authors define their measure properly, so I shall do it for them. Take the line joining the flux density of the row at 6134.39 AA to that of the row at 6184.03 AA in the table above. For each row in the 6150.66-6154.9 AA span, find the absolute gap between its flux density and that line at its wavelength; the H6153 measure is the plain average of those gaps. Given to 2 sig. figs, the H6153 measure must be 0.026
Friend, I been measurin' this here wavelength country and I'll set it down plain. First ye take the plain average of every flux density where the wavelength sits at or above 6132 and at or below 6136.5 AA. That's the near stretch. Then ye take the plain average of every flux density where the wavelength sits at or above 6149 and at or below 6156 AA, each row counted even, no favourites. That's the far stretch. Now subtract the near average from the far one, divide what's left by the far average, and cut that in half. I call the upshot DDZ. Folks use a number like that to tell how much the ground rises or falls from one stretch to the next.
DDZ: -0.011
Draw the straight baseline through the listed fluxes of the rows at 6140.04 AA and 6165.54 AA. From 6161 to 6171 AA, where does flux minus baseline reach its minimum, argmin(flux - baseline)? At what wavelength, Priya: 6168.38 AA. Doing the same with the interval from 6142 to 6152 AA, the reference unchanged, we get 6148.53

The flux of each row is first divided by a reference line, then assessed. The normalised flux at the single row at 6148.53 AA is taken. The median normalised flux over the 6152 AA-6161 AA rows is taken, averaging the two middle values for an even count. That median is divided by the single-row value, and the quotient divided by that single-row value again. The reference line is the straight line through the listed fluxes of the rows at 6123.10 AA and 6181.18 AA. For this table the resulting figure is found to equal 1.03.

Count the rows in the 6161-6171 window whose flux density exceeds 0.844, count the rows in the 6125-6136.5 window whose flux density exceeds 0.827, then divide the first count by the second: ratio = 0.33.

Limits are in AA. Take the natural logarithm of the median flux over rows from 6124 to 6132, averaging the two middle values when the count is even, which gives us -0.142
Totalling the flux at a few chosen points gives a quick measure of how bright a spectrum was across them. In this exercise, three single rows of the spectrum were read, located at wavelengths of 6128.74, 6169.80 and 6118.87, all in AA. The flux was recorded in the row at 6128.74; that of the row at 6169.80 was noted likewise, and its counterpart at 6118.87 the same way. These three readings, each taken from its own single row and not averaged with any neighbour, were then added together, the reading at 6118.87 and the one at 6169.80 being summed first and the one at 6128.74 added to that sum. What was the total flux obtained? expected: 2.45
